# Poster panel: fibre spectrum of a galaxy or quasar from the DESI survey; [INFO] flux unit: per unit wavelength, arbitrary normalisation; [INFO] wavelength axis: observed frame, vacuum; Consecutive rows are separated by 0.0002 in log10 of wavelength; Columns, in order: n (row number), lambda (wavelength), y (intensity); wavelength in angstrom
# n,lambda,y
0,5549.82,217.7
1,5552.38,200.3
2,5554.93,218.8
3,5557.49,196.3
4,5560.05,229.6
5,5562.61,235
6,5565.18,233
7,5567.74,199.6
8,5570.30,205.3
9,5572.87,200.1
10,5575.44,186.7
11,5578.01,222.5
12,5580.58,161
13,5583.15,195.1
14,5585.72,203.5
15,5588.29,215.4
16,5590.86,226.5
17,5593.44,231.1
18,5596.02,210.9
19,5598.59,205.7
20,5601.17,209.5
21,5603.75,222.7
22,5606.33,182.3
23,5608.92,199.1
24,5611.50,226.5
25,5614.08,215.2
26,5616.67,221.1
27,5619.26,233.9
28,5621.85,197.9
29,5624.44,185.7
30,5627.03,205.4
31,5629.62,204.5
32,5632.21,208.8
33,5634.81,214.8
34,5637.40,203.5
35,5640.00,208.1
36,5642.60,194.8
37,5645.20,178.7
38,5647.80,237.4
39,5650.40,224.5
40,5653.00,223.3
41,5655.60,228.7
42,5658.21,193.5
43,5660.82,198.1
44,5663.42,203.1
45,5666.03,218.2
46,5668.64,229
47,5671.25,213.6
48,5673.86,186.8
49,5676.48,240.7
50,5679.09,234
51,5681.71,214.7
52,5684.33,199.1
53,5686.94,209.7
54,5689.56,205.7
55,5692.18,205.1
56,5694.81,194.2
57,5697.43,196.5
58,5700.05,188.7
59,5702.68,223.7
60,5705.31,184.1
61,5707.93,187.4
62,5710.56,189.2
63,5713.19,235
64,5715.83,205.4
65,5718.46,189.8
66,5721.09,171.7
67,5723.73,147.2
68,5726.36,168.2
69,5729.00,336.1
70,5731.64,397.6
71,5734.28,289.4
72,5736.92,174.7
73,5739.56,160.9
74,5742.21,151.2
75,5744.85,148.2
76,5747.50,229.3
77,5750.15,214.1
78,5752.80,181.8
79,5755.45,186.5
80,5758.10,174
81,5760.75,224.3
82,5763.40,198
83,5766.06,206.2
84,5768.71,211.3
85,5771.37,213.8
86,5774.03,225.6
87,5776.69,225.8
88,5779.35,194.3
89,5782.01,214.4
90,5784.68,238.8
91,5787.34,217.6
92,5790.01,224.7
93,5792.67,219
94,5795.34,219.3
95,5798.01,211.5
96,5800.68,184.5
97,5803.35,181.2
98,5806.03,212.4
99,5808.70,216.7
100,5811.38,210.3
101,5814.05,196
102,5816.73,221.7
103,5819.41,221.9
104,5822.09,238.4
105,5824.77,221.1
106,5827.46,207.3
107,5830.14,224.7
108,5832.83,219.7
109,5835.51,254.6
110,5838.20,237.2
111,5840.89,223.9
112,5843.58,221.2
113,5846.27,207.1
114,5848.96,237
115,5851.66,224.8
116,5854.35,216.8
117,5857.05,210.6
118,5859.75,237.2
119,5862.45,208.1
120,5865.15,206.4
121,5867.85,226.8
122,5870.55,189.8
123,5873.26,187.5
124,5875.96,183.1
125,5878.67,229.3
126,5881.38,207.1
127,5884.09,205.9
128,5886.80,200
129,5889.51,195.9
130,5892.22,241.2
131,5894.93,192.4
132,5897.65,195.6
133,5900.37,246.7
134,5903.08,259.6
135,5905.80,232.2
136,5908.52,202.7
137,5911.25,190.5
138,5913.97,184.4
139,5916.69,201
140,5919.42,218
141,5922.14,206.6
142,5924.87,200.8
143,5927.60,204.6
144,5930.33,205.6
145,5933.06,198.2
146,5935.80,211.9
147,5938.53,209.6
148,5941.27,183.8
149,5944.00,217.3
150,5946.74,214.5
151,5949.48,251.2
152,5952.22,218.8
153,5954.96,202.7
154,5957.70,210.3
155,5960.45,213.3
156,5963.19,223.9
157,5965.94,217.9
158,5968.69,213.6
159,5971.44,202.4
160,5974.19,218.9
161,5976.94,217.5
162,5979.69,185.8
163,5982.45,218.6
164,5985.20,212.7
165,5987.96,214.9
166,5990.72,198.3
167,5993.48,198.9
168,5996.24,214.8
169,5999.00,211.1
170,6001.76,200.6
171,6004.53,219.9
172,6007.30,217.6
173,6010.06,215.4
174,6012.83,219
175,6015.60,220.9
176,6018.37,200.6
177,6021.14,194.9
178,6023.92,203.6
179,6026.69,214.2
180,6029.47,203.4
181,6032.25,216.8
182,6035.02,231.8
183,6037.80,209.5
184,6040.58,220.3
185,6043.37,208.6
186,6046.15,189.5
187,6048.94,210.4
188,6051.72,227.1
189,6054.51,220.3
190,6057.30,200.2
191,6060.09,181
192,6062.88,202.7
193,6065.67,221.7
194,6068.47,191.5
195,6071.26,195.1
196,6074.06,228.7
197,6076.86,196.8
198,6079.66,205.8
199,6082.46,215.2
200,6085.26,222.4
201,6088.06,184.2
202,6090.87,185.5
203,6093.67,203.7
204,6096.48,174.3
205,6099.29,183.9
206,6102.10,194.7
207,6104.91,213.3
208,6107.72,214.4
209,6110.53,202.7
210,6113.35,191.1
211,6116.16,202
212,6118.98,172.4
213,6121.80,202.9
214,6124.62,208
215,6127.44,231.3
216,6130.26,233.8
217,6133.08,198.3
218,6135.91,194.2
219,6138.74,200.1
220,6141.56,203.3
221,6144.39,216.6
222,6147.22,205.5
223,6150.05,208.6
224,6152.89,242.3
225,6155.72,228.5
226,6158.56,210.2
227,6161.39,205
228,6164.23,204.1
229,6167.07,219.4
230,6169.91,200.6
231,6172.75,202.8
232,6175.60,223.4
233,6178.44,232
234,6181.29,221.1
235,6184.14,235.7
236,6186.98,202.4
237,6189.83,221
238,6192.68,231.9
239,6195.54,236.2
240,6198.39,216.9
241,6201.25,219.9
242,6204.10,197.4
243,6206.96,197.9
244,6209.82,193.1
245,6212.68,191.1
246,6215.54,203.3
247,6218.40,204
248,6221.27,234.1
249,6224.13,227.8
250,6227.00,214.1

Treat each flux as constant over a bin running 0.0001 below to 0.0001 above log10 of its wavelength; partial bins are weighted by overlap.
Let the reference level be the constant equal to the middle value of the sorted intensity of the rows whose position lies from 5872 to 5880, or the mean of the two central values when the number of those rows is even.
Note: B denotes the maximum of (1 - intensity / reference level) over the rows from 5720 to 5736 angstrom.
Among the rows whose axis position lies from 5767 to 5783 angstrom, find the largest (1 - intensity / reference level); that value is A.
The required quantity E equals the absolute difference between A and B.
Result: 0.25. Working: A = -0.04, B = 0.215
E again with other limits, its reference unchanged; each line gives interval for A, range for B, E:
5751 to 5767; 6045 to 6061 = 0.04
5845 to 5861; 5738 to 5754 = 0.31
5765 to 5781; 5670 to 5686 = 0.04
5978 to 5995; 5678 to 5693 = 0.07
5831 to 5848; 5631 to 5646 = 0.15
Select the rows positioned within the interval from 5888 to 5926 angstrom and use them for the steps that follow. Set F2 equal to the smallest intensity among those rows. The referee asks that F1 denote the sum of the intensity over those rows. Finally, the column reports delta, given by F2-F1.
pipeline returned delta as -2783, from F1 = 2968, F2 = 184.4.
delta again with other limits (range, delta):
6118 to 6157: -2773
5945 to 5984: -2824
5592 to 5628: -2765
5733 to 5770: -2602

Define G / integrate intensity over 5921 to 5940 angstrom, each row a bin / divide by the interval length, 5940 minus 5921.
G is 205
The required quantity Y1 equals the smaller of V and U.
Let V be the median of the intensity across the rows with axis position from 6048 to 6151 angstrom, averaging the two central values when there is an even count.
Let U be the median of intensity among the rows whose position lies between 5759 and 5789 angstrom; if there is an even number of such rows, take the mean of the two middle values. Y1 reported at 203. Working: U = 214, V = 203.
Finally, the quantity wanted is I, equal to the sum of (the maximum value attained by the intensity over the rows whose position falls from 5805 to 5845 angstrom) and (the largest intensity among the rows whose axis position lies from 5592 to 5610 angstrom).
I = 486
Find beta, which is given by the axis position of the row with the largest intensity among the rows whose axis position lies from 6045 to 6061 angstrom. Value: 6051.72 angstrom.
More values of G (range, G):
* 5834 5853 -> 229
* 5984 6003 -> 207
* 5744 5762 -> 195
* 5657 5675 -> 206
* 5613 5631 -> 209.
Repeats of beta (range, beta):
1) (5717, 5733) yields 5731.64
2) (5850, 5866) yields 5859.75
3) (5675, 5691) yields 5676.48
